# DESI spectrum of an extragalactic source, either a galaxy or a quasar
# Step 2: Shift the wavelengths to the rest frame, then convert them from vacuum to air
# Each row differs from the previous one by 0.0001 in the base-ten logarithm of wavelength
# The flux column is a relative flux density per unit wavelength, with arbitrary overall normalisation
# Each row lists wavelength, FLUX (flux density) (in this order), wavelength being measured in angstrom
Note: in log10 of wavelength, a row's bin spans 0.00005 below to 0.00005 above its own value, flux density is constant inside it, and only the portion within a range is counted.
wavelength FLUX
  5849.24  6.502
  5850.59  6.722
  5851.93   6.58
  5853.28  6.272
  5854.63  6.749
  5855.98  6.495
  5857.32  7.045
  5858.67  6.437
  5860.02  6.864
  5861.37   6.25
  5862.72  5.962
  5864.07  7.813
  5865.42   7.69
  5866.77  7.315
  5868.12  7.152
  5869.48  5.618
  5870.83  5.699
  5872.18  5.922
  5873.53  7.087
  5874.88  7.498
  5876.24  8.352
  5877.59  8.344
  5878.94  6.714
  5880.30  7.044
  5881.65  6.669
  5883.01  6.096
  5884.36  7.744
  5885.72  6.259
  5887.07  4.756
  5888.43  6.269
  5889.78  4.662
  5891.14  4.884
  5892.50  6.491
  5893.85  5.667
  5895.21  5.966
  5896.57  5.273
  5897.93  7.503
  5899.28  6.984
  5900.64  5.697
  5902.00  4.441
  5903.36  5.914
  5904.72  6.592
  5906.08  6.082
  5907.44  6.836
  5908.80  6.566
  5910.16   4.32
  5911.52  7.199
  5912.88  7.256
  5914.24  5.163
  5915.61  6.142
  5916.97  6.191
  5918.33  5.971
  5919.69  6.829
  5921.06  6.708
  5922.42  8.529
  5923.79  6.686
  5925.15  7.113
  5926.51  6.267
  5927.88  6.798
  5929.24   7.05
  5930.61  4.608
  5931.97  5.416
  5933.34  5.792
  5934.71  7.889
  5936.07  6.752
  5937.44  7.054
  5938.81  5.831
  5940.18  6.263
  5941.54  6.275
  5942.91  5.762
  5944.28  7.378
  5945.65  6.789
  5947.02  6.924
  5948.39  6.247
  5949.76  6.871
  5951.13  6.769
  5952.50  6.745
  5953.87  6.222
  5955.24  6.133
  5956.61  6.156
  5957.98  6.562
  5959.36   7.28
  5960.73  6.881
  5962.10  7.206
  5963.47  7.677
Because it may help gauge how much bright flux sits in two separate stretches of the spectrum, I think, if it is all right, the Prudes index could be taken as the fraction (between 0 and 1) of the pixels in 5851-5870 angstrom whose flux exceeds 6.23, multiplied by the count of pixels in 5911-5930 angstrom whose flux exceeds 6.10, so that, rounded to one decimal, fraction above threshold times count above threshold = 10.3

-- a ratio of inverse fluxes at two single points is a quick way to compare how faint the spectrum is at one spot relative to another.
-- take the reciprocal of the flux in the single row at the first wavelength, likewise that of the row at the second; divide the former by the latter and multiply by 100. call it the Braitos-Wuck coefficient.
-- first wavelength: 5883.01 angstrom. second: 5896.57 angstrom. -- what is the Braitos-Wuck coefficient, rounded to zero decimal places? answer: 86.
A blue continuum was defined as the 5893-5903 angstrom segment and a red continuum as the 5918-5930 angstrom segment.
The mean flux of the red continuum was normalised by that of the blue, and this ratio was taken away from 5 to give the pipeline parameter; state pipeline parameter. 3.84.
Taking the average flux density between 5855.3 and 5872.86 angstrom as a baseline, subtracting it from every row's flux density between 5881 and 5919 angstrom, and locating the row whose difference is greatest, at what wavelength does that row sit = 5884.36 angstrom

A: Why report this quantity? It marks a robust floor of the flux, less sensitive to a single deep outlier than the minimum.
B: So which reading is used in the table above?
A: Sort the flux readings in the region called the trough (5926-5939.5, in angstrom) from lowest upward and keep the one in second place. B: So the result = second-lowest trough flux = 5.416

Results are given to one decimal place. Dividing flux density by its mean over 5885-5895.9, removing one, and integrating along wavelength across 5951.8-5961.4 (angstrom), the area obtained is 1.6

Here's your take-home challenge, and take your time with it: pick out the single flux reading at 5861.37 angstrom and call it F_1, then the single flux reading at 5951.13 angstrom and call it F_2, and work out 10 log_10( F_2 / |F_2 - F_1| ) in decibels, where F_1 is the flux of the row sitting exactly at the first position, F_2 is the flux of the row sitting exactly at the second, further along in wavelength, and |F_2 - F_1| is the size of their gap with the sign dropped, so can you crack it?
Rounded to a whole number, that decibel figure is 11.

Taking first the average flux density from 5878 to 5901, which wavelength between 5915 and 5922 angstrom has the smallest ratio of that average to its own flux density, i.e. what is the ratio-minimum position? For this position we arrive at 5919.69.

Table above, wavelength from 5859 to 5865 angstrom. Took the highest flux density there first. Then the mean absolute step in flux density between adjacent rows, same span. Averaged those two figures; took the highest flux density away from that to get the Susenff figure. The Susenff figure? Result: -3.45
